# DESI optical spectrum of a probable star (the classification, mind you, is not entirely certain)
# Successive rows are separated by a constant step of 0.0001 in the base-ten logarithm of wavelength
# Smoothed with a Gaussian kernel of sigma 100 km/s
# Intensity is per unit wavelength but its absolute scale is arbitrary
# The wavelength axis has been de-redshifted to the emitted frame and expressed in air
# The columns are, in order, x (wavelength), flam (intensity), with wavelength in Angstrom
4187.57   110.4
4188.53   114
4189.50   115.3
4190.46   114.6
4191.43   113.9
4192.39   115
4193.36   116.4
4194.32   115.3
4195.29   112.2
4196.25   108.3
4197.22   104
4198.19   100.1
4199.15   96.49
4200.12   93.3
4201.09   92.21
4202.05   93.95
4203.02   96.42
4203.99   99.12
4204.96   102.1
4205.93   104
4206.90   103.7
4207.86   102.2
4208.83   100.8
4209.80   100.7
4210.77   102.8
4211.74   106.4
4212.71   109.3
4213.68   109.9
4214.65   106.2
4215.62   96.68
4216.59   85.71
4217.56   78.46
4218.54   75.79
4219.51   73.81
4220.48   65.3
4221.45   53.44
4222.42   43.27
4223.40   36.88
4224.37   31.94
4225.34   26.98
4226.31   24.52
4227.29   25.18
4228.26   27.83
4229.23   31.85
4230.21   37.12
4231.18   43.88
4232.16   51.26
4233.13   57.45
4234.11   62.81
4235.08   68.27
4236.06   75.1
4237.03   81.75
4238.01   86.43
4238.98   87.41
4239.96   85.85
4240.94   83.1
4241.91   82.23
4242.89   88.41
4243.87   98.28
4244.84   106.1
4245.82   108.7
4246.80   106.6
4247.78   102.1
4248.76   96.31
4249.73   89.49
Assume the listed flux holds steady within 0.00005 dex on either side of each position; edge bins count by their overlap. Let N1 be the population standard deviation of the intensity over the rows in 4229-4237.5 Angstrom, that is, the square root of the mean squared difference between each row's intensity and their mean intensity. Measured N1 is 16.1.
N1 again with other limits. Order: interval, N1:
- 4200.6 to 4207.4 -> 4.4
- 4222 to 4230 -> 6.0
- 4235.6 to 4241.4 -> 4.1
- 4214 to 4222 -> 15.7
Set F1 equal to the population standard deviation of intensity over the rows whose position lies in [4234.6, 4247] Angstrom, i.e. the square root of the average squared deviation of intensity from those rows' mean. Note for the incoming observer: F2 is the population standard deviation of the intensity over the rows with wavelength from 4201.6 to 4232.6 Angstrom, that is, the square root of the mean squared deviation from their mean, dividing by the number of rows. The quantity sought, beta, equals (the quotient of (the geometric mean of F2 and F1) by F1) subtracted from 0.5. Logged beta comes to -1.11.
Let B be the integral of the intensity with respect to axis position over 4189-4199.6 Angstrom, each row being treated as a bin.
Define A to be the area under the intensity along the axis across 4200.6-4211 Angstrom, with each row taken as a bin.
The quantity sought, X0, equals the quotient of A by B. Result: 0.9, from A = 1038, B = 1168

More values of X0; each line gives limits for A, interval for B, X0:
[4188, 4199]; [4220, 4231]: 3.0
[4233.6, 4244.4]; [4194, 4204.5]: 0.8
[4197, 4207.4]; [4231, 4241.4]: 1.4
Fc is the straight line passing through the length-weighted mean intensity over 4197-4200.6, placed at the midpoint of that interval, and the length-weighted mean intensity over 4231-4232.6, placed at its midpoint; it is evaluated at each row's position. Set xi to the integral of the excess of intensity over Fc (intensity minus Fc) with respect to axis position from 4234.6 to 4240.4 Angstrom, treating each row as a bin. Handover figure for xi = 240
